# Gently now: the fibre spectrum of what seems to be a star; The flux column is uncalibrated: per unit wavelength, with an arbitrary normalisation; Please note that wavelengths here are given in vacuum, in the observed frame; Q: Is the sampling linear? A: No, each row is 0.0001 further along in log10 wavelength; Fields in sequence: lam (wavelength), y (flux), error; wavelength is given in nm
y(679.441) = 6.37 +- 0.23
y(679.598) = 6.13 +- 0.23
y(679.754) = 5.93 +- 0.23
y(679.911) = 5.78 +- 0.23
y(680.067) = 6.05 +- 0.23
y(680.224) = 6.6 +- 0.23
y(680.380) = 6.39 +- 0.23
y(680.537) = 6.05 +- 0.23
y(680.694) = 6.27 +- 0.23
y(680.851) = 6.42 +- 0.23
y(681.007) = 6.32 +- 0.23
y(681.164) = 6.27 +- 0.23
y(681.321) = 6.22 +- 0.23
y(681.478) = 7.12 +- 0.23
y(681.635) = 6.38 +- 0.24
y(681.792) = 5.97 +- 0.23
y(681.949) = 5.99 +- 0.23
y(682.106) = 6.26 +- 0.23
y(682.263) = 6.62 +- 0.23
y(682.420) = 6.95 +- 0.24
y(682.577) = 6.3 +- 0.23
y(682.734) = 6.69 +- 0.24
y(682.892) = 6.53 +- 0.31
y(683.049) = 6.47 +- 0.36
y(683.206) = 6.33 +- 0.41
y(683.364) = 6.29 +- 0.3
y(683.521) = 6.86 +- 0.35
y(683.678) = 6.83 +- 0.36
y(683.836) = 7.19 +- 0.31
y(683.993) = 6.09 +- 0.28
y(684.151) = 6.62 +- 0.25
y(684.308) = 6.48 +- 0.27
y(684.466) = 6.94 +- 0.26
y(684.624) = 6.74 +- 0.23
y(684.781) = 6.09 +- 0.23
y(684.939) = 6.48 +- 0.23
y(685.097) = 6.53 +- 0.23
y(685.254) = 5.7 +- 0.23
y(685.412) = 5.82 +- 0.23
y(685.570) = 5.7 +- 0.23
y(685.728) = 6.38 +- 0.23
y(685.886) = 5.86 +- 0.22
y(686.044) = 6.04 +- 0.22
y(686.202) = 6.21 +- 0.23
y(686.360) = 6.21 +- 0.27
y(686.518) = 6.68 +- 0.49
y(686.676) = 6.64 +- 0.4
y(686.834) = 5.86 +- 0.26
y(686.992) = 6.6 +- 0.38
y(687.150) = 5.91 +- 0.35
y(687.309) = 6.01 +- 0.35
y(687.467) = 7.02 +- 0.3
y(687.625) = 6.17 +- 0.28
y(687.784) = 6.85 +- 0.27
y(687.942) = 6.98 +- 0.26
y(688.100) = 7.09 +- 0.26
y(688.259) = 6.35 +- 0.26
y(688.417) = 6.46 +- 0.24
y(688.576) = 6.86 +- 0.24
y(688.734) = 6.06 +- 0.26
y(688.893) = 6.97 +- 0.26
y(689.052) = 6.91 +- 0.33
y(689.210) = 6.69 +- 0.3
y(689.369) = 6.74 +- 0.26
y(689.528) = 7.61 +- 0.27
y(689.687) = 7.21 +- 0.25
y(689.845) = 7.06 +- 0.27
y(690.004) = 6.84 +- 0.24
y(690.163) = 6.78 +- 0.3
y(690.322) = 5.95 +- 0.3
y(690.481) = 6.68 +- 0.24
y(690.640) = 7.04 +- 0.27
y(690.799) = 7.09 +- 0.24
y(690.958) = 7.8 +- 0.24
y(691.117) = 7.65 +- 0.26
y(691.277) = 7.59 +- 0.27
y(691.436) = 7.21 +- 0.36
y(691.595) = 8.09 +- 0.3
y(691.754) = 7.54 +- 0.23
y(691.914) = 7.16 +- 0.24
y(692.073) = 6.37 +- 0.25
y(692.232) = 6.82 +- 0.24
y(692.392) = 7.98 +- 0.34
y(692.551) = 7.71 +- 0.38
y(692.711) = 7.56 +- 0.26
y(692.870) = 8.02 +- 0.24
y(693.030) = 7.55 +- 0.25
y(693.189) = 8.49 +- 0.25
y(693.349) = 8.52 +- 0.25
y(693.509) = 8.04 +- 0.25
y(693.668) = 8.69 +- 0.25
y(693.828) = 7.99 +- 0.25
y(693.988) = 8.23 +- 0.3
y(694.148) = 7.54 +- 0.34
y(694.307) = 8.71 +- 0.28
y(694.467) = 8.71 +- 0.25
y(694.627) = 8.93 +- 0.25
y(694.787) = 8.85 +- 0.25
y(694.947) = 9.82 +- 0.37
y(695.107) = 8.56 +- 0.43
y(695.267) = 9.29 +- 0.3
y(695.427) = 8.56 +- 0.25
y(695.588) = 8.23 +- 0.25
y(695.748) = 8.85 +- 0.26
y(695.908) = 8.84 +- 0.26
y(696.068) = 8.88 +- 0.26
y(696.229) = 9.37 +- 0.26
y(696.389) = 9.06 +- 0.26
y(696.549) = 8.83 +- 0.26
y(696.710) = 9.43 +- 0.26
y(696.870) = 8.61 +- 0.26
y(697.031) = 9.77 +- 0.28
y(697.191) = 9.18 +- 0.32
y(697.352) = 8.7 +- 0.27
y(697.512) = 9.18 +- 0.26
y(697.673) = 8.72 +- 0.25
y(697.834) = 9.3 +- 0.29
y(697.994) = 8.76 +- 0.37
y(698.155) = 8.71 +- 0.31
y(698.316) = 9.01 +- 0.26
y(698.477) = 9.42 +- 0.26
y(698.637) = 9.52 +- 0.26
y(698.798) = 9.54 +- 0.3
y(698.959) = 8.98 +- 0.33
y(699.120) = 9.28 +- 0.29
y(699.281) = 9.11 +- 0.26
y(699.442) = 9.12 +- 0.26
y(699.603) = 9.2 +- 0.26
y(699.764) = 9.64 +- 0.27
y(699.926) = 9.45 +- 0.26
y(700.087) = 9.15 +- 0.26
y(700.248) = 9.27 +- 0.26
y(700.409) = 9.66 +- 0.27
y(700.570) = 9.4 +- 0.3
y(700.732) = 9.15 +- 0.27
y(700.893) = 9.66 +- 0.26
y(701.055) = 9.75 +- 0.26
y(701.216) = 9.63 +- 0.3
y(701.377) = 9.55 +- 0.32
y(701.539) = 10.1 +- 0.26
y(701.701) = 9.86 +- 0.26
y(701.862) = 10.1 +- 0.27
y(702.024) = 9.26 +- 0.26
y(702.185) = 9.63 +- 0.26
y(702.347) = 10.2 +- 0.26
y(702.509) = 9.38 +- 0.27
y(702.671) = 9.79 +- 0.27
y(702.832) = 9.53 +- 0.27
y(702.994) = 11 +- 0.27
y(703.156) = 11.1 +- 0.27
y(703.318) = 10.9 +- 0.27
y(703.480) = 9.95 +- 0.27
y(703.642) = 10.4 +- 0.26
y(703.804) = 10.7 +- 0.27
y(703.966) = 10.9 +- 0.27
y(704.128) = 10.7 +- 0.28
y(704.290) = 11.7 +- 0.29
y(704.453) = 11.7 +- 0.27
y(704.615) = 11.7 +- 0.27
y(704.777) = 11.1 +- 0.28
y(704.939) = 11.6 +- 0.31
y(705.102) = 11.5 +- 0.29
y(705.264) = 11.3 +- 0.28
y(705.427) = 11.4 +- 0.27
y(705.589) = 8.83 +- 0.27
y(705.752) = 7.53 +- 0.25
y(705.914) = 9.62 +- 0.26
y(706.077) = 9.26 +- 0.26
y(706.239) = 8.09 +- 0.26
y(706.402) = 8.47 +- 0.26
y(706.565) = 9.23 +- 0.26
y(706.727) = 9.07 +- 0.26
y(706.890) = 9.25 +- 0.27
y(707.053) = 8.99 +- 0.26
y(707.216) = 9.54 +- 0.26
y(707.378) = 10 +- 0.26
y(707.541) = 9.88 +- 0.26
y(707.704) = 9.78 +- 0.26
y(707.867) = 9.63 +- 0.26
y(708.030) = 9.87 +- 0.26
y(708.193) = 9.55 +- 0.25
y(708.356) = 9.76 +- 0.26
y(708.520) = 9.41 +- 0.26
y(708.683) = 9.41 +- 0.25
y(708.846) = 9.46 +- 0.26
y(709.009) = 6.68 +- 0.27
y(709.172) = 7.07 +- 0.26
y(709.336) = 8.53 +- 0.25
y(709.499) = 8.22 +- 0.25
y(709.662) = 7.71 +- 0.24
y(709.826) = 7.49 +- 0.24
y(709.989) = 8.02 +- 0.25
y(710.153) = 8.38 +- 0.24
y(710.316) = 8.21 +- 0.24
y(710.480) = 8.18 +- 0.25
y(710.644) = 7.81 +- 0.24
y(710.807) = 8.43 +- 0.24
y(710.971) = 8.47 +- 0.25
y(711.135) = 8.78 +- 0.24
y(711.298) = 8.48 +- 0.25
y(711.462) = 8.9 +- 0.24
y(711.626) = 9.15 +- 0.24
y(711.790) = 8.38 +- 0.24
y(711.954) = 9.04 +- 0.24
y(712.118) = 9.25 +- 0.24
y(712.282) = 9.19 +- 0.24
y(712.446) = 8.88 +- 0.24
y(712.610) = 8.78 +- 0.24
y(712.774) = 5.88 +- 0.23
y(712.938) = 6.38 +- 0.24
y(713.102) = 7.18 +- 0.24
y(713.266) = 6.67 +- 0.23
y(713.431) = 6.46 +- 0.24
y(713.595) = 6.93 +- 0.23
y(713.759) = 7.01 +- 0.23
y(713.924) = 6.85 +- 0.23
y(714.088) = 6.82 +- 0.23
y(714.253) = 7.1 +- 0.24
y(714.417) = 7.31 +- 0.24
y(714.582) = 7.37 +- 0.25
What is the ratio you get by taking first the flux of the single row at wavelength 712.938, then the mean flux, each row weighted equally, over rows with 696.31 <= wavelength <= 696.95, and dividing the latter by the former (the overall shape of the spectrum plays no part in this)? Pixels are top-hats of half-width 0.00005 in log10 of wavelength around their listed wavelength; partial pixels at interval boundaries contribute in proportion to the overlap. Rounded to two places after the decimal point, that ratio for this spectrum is 1.41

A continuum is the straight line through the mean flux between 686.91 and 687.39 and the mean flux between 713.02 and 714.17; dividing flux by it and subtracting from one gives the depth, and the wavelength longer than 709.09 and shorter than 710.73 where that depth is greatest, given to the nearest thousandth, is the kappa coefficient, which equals 709.172 nm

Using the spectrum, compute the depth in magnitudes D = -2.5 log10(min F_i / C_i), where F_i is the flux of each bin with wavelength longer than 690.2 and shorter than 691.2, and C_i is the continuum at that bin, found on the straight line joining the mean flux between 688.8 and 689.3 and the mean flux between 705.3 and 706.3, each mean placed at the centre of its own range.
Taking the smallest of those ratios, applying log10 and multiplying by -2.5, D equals 0.18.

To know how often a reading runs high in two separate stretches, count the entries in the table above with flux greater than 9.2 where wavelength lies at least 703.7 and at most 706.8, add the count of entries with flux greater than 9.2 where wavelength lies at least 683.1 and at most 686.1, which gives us 14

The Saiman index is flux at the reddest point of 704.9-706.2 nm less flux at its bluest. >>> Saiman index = -2.3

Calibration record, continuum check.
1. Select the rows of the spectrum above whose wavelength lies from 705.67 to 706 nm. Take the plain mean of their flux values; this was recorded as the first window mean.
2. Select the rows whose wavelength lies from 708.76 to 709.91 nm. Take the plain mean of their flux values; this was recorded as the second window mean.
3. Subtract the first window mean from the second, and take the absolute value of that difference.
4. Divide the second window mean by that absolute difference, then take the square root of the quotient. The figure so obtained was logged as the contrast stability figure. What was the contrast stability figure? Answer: 3.4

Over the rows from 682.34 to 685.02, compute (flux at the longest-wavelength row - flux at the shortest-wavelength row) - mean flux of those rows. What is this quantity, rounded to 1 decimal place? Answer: -7.1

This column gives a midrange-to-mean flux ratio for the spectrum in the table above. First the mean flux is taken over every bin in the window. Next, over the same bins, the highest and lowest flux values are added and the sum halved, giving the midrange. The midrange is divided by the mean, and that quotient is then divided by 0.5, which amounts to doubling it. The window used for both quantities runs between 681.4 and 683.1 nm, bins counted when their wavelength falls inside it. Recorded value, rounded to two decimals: 2.02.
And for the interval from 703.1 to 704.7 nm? 1.97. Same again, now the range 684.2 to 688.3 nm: 2.01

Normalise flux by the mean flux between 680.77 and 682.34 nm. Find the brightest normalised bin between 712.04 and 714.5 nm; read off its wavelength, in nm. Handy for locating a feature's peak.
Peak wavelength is 712.118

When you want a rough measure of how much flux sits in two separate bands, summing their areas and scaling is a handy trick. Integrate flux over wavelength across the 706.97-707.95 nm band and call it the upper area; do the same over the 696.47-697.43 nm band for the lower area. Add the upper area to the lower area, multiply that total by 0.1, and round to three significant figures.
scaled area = 1.82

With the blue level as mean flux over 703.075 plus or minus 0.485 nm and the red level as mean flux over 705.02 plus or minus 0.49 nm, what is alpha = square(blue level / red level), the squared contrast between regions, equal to 0.82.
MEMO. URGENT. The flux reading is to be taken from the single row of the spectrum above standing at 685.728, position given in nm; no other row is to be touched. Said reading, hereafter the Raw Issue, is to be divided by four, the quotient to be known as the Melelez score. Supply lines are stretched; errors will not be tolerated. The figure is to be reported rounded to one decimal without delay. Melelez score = 1.6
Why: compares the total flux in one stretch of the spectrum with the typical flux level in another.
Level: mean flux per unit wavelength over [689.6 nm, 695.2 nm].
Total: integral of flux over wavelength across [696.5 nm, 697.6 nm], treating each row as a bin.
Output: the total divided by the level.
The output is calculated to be 1.3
